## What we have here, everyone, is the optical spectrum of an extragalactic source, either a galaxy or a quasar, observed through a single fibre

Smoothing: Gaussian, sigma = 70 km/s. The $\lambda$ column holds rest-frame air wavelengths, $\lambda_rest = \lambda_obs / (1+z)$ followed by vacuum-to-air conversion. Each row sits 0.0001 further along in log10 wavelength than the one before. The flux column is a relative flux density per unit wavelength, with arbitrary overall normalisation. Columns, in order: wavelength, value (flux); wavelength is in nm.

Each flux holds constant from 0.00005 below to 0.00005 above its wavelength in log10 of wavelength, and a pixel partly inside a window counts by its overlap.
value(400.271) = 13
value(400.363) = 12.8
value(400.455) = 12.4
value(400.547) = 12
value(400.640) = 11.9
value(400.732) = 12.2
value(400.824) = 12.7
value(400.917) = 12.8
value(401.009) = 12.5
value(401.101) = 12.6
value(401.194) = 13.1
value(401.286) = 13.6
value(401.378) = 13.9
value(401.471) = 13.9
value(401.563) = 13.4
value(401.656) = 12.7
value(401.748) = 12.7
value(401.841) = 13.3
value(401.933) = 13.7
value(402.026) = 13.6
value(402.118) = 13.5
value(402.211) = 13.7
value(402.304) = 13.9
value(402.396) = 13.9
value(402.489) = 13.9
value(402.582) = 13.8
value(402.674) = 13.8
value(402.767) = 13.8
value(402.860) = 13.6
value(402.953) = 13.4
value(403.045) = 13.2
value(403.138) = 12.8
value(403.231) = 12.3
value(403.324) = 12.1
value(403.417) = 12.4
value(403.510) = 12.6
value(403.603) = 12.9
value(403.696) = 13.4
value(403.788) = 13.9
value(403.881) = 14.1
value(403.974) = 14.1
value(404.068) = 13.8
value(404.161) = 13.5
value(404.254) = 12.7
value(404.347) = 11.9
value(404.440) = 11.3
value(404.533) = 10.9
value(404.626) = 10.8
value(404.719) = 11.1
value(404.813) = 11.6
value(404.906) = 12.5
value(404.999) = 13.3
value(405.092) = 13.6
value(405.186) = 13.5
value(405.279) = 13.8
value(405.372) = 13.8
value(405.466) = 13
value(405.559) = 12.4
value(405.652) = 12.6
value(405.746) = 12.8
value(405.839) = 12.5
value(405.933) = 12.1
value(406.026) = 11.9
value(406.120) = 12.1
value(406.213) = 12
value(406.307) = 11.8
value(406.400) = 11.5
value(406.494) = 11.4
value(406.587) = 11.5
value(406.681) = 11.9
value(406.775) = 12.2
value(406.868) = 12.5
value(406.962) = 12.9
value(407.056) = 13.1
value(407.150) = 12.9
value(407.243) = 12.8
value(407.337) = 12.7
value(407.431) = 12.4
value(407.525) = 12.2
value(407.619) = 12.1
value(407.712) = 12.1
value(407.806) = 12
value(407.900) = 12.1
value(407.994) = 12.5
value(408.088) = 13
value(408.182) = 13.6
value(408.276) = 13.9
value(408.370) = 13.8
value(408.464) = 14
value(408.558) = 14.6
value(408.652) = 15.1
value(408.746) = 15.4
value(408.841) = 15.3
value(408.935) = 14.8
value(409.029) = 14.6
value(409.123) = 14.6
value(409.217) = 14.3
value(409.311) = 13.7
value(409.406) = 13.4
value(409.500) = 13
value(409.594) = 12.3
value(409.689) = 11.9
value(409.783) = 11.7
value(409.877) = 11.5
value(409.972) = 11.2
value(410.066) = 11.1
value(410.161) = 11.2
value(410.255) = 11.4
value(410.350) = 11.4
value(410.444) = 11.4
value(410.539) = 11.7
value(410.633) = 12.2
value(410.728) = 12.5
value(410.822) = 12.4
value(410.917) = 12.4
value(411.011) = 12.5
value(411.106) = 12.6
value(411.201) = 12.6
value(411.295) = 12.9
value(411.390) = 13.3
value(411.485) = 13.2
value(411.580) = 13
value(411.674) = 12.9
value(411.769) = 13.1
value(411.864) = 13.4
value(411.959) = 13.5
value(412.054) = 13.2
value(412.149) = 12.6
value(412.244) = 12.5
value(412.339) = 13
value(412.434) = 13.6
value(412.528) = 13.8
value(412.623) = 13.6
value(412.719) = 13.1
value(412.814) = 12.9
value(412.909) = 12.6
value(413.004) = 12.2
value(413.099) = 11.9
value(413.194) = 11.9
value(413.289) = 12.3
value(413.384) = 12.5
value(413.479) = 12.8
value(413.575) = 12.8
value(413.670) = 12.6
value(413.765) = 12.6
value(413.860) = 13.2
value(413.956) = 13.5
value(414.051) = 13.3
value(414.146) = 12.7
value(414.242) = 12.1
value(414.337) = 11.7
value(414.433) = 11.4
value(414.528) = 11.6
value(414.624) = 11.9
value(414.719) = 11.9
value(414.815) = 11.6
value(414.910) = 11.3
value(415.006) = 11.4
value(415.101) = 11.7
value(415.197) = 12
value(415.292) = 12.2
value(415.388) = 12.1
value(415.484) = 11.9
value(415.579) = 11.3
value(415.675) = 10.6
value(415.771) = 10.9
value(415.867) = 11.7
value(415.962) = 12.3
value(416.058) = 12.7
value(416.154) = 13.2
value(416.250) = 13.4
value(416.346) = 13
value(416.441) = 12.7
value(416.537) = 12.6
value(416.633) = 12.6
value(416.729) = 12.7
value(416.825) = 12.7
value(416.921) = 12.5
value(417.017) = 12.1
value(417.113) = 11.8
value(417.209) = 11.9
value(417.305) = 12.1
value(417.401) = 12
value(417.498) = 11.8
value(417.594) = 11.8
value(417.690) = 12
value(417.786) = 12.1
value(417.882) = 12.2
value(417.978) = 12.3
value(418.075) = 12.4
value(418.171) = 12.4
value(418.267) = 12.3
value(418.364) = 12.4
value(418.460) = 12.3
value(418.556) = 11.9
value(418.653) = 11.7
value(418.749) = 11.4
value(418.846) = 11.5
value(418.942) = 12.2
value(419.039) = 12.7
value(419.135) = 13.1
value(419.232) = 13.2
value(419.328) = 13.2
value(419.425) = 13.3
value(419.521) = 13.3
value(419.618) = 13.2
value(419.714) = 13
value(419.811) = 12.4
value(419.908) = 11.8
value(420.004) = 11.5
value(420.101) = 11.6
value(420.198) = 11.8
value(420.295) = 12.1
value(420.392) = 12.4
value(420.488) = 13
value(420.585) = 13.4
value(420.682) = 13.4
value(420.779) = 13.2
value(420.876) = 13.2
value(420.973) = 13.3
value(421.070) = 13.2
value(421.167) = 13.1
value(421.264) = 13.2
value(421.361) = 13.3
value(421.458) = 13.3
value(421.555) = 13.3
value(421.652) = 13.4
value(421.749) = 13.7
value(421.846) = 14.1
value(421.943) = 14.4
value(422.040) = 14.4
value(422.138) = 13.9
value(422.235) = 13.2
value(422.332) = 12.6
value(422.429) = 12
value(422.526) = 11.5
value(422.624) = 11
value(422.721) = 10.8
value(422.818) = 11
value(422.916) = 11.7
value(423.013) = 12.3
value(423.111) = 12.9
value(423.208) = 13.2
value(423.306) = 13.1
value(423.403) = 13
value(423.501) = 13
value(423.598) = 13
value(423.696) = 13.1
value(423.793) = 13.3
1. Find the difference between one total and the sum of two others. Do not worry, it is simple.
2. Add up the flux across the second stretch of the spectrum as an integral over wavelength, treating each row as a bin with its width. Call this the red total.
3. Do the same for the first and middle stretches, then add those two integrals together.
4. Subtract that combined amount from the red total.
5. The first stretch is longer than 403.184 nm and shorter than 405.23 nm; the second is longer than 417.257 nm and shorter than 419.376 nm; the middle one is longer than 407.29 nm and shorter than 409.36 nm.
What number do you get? -28.1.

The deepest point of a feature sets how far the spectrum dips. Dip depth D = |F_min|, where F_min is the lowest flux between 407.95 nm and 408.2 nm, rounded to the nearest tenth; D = 12.5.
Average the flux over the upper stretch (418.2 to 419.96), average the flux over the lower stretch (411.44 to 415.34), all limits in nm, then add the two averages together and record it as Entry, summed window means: 25.06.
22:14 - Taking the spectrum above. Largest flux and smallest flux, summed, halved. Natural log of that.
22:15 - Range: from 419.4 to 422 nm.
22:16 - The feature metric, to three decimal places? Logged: 2.561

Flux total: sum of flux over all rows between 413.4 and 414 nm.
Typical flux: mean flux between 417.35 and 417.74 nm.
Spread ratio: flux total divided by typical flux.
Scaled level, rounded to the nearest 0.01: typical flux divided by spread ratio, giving 1.83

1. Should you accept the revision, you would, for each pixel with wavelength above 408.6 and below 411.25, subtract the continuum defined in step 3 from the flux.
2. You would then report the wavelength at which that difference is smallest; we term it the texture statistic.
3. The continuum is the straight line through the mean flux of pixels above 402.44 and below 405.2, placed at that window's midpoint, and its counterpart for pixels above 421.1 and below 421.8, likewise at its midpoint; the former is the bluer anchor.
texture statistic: 410.066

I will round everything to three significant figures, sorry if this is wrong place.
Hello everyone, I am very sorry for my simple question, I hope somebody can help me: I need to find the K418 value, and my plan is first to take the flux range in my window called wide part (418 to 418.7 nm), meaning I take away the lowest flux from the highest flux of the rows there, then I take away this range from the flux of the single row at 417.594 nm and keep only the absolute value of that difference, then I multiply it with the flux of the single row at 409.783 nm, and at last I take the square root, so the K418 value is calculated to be 11.4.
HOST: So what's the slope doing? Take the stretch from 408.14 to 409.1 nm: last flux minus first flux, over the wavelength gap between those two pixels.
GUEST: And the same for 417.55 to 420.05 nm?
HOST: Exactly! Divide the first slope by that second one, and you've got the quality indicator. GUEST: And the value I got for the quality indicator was -9.5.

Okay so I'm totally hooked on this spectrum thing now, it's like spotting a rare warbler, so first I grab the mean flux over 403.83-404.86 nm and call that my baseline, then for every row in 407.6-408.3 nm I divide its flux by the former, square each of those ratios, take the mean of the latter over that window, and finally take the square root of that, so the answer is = 1.03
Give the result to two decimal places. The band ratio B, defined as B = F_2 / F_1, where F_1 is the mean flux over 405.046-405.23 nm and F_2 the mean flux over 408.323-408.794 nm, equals 1.08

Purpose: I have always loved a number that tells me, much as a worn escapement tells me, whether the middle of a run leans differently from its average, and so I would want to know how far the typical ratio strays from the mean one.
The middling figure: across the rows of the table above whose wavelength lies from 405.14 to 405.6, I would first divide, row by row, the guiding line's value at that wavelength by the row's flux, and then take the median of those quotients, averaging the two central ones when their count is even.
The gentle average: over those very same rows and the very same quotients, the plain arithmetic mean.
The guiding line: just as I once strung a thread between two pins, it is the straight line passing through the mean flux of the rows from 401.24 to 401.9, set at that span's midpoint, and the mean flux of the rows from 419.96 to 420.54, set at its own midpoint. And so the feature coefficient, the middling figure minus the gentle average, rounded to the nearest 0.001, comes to -0.015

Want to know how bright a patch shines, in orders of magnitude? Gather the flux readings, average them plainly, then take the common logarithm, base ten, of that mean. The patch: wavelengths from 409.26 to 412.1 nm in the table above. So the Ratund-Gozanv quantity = 1.094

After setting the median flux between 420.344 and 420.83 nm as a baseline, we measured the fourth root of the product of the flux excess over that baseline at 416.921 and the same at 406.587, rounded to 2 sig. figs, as 1.0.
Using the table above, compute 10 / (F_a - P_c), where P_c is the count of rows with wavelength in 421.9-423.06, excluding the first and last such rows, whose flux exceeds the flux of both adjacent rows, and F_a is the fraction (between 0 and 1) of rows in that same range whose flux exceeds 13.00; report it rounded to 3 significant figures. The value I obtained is 30.0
